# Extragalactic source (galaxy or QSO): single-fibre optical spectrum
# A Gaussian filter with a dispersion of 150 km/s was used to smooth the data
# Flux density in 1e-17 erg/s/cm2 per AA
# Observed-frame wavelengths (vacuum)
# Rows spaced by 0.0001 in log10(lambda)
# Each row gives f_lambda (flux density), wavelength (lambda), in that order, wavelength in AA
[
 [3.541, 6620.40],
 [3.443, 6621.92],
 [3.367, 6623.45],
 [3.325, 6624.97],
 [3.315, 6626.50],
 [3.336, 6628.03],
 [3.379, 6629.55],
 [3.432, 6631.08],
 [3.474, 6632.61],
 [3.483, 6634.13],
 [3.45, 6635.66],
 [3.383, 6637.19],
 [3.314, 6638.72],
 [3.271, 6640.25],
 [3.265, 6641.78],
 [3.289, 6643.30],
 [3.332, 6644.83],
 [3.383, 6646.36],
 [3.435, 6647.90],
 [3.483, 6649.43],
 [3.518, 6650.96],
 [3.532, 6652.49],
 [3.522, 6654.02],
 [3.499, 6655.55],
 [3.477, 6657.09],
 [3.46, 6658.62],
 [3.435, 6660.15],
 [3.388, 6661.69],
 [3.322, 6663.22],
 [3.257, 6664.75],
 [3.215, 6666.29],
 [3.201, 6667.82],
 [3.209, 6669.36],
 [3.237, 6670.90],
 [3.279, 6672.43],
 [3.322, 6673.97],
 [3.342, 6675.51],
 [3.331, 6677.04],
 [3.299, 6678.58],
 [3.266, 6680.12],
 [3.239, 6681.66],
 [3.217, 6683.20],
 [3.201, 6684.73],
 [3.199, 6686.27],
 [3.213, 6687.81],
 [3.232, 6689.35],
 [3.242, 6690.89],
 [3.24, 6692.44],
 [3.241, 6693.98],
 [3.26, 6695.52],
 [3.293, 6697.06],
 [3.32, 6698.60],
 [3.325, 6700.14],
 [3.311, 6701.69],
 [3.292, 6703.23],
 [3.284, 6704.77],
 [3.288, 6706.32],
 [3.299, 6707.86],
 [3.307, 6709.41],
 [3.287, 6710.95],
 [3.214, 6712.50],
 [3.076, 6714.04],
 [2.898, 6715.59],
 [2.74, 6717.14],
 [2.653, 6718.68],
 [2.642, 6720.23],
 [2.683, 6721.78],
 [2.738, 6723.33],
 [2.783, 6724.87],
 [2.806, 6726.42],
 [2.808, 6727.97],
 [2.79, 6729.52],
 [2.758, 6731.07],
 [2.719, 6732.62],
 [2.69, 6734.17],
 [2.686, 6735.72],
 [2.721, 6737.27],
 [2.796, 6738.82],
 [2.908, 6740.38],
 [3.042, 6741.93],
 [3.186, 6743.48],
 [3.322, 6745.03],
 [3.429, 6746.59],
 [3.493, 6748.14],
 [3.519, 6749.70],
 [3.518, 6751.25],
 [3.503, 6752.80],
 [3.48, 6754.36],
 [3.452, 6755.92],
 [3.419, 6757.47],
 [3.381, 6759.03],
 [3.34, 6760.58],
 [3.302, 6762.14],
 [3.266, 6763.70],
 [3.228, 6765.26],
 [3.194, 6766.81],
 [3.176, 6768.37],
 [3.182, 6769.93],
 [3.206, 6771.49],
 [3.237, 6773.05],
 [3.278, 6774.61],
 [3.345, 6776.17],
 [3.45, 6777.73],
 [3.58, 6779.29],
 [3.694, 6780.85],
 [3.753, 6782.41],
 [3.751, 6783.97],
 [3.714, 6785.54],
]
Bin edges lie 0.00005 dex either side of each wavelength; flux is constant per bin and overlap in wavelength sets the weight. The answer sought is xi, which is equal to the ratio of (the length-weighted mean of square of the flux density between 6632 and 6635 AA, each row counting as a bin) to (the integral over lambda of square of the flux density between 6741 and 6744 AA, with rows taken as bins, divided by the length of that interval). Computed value 1.26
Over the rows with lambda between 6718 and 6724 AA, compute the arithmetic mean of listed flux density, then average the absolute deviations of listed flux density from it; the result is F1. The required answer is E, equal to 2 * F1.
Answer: 0.06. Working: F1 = 0.03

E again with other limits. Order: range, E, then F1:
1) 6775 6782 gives 0.24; 0.12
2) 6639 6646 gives 0.04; 0.02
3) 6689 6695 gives 0.01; 0.00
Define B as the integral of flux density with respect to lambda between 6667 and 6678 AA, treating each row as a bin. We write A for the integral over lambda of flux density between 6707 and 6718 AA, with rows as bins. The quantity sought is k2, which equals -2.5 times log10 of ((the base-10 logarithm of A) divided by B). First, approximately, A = 34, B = 36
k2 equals 3.43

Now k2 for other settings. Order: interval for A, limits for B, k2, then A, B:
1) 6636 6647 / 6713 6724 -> 3.23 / 37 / 31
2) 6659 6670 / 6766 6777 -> 3.40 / 36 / 36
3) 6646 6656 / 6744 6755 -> 3.48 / 35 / 38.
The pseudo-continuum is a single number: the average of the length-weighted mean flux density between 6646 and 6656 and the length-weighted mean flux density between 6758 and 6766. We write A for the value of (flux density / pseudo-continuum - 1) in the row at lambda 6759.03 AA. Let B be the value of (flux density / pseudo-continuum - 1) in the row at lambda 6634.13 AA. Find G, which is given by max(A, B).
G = 0.03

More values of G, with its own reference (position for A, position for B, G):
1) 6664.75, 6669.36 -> -0.04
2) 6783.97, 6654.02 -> 0.10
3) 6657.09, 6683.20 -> 0.02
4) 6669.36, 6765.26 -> -0.05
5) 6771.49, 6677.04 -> -0.02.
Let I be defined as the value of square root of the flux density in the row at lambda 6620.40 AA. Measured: 1.88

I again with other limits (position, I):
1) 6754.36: 1.87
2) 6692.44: 1.80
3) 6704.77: 1.81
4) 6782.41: 1.94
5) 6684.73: 1.79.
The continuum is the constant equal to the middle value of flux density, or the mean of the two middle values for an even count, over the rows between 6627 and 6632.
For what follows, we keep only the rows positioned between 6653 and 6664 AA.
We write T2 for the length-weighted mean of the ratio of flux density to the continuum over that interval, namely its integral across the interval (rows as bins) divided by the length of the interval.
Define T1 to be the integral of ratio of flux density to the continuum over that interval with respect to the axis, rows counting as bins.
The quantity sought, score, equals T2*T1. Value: 11.4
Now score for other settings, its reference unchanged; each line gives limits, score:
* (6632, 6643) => 11.0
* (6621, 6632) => 11.0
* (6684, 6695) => 10.0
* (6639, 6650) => 10.8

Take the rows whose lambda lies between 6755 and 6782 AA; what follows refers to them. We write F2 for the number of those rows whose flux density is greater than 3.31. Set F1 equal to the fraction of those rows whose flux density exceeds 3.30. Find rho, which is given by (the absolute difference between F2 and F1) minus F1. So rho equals 6.9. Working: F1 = 0.53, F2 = 8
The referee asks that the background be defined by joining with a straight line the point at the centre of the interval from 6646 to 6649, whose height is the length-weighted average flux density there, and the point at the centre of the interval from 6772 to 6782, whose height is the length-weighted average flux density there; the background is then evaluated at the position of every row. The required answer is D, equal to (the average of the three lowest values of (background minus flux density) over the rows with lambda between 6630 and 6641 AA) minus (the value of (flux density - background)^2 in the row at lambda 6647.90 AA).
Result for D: -0.06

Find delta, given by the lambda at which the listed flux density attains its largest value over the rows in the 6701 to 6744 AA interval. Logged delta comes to 6701.69 AA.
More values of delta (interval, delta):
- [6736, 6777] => 6749.70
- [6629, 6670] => 6652.49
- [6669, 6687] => 6675.51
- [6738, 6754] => 6749.70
